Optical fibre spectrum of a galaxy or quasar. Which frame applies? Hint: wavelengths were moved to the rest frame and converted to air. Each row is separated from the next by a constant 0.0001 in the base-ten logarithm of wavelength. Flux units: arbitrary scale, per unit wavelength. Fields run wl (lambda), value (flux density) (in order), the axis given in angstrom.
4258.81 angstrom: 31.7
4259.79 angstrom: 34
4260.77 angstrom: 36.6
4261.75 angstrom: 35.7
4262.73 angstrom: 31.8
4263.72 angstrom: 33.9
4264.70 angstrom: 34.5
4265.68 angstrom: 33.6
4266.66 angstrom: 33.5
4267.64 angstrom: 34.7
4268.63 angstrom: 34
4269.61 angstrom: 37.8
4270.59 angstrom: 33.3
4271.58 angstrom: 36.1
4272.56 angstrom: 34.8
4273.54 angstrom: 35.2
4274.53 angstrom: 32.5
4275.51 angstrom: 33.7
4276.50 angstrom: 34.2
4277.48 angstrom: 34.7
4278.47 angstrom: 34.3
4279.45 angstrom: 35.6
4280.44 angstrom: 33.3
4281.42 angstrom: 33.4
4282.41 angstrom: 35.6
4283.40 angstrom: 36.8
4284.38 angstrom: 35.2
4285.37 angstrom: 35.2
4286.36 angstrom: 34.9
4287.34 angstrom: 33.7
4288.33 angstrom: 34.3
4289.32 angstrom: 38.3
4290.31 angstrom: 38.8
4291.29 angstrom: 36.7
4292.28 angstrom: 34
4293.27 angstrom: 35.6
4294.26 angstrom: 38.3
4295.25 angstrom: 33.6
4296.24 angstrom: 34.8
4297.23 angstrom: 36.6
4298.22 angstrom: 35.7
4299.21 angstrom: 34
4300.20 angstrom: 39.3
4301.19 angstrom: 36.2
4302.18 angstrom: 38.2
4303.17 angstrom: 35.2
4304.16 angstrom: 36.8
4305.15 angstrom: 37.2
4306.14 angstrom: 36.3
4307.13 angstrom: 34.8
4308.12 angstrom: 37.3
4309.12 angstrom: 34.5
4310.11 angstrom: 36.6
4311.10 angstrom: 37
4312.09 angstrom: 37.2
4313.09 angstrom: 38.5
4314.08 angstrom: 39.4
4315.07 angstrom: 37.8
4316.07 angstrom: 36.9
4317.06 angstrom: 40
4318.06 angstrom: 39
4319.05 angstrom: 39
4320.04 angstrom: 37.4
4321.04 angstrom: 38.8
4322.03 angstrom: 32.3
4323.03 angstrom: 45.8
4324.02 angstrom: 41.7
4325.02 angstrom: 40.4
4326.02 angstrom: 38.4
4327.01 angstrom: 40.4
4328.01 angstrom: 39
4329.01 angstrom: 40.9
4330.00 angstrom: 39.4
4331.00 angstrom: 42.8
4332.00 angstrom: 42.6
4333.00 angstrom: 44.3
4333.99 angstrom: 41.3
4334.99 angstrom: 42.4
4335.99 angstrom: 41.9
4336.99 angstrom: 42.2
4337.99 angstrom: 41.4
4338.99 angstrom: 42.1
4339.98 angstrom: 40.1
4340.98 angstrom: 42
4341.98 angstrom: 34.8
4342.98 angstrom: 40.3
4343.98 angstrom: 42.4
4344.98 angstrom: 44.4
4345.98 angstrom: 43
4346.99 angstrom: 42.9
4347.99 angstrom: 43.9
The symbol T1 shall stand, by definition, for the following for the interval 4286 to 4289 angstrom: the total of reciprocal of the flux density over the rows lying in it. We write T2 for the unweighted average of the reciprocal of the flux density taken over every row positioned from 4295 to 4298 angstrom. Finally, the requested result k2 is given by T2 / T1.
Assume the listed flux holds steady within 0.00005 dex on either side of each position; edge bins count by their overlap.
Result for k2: 0.327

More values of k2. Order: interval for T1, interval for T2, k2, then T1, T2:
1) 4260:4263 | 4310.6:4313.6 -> 0.307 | 0.087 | 0.0266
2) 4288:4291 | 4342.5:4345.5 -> 0.292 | 0.081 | 0.0236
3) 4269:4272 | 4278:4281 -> 0.346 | 0.084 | 0.0291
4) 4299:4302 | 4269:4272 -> 0.340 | 0.082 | 0.0281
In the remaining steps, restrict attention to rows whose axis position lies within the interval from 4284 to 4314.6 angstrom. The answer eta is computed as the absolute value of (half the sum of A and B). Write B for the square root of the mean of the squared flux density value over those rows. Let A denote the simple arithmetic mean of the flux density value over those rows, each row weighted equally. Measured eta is 36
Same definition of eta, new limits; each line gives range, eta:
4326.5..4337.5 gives 42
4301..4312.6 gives 36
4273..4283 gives 34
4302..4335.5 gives 39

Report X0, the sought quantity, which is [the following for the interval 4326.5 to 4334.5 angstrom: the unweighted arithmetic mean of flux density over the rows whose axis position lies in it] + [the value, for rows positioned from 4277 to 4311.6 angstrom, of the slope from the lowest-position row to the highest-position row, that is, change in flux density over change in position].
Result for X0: 41.4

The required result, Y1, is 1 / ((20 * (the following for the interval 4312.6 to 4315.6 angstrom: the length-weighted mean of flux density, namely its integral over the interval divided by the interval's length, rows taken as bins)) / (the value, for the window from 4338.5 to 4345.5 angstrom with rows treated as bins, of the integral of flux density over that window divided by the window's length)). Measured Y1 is 0.053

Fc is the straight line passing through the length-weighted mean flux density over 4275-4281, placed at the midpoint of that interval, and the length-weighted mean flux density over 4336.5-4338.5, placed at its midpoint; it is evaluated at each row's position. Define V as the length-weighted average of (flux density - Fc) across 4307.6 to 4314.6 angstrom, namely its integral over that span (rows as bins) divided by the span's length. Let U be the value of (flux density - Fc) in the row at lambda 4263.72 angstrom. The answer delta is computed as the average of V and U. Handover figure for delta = 0.1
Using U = 1.4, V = -1.2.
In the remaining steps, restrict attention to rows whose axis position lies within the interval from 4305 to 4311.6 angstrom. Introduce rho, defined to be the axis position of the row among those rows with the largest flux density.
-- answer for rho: 4308.12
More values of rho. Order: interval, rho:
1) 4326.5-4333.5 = 4333.00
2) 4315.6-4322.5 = 4317.06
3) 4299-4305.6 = 4300.20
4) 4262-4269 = 4267.64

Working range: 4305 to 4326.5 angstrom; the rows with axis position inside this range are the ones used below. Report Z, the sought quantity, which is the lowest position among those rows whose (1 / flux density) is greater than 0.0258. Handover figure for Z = 4305.15 angstrom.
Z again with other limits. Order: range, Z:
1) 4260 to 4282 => 4260.77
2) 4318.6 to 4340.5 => 4320.04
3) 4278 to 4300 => 4278.47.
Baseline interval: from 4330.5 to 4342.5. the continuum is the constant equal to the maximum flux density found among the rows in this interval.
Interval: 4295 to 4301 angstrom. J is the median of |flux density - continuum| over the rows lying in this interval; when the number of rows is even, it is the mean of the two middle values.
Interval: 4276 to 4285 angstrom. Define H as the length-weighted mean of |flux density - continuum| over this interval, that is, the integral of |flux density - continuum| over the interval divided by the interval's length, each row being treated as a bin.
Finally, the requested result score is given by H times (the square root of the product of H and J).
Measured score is 88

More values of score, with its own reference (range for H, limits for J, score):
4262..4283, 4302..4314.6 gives 85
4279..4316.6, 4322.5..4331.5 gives 46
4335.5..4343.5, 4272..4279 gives 23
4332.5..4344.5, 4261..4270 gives 17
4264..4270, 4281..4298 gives 91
